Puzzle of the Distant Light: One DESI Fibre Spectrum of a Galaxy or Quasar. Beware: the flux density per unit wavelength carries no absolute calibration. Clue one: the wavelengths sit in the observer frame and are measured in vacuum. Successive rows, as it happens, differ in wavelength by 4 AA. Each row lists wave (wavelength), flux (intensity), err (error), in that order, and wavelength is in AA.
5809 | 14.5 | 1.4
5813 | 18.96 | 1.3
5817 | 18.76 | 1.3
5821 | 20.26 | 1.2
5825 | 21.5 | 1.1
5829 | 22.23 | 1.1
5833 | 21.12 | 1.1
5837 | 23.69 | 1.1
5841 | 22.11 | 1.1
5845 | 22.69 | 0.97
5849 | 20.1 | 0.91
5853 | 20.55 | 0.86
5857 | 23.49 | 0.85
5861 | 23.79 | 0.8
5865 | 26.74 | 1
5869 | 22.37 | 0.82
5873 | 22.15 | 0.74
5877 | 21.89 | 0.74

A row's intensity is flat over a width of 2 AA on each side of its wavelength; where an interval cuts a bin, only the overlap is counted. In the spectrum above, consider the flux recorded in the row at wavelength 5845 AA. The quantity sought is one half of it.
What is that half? 11.3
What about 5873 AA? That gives 11.1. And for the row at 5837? 11.8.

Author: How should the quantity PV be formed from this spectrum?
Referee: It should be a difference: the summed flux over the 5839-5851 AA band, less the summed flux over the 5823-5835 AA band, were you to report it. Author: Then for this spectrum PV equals 0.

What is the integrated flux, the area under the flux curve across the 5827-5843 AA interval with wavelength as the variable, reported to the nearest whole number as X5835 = 357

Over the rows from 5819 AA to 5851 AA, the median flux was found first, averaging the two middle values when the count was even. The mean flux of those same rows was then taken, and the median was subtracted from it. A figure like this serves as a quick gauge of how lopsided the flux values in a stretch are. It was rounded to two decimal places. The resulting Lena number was -0.09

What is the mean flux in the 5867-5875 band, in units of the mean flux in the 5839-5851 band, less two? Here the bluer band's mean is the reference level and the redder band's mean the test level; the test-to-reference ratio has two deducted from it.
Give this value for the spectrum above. -0.97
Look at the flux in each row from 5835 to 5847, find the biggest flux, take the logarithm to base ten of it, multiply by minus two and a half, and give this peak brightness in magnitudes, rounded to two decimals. -3.44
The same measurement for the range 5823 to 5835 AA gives -3.37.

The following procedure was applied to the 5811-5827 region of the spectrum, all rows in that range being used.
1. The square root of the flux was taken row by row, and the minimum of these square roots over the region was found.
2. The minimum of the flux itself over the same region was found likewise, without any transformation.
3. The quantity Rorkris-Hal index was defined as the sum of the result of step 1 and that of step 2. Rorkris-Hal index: 23.1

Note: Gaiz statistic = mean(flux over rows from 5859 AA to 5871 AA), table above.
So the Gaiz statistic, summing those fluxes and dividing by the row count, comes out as 24.3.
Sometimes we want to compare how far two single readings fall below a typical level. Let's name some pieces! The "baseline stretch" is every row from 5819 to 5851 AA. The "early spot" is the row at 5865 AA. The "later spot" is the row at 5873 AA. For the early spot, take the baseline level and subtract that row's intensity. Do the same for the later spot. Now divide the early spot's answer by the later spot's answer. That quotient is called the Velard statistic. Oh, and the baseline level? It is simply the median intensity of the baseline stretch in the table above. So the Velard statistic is 14.3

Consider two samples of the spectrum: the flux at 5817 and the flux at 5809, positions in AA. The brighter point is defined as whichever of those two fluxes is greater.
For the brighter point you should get 19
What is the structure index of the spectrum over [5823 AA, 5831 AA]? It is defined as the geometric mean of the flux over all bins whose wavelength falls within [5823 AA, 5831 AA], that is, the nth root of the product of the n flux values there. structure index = 21.9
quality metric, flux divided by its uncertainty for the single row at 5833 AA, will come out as 19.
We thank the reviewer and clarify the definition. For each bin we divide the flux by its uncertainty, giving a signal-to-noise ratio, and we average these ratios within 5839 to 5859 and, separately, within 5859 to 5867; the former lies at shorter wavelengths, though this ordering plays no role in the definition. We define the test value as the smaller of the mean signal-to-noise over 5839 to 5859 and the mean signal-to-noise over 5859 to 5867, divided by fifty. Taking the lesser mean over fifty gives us 0.47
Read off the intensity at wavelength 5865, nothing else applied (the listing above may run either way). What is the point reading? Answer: 26.74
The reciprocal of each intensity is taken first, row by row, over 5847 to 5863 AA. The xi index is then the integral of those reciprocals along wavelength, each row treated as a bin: 0.73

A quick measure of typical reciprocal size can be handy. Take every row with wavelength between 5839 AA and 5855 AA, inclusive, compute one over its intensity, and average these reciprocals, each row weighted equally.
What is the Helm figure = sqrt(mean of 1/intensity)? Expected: 0.2166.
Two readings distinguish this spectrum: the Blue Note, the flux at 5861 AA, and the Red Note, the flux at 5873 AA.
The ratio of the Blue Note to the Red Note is 1.07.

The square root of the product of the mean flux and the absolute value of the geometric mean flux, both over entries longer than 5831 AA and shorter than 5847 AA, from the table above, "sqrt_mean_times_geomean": 22.4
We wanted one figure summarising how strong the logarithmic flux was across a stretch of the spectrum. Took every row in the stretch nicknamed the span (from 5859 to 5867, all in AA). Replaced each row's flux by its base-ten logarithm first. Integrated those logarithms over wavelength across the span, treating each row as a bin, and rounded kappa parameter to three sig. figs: 11.2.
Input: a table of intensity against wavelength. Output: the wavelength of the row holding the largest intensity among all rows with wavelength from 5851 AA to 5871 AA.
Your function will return 5865 AA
